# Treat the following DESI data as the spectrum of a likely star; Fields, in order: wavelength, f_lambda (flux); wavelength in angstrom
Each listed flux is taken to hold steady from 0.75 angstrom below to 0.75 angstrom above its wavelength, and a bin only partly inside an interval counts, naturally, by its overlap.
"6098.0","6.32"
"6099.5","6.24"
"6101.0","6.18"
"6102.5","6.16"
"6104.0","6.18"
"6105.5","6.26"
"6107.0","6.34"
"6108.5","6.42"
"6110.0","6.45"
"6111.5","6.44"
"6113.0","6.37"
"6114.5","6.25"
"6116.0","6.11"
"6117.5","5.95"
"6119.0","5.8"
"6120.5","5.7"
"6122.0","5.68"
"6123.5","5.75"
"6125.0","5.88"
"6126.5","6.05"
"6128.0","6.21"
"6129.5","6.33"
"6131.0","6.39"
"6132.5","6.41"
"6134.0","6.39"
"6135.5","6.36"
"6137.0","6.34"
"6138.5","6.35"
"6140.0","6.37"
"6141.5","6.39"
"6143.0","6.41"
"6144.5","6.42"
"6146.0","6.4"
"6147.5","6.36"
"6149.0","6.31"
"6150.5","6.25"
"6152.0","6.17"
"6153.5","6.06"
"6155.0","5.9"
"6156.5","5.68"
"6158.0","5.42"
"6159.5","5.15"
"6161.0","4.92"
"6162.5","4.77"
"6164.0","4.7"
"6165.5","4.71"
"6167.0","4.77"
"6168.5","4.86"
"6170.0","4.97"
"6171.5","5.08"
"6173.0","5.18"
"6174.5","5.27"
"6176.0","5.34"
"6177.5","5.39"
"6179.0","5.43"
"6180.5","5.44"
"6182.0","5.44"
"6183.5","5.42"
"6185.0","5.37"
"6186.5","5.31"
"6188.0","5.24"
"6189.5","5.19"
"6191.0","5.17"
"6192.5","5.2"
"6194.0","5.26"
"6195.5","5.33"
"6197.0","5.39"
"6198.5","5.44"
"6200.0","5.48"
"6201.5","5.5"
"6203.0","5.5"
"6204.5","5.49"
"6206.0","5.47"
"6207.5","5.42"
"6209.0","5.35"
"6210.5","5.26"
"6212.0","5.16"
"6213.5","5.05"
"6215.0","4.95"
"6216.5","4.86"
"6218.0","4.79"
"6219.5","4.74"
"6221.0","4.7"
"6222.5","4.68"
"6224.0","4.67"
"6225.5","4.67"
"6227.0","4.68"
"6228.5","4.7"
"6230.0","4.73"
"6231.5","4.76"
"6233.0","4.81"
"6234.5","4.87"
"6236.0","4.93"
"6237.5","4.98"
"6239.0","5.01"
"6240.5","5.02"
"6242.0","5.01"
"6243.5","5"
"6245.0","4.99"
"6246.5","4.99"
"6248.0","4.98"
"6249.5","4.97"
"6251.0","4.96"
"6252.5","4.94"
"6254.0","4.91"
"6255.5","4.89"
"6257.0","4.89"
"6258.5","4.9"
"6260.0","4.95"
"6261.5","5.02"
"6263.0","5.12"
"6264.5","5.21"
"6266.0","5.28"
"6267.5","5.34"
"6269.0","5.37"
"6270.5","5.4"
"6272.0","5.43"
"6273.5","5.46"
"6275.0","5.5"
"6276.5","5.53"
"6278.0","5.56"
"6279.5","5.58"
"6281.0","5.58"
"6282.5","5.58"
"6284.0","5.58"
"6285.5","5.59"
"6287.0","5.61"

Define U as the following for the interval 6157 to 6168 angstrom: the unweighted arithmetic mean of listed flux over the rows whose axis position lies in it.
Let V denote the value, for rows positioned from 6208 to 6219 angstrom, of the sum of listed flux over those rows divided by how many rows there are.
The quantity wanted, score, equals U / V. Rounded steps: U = 4.9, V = 5.06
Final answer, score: 0.97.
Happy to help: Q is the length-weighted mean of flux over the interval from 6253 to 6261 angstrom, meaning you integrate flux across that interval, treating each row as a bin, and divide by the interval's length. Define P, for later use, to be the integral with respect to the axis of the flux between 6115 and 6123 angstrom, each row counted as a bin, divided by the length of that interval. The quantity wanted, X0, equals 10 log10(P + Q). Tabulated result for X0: 10.3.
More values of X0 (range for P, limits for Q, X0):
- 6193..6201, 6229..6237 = 10.1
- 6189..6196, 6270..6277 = 10.3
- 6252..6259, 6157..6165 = 10.0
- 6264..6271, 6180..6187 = 10.3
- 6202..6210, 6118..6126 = 10.5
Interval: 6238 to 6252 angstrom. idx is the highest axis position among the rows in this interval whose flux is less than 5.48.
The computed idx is 6251.0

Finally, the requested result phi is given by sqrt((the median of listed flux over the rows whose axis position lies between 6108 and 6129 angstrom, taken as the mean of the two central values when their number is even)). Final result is 2.47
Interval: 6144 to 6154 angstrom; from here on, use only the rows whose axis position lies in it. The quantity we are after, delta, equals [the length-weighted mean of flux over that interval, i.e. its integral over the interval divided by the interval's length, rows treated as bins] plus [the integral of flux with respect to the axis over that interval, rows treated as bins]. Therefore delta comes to 69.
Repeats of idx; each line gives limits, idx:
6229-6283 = 6273.5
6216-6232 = 6231.5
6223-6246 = 6245.0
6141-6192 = 6191.0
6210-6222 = 6221.0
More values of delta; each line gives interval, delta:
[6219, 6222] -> 19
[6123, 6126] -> 23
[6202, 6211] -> 54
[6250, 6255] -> 30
